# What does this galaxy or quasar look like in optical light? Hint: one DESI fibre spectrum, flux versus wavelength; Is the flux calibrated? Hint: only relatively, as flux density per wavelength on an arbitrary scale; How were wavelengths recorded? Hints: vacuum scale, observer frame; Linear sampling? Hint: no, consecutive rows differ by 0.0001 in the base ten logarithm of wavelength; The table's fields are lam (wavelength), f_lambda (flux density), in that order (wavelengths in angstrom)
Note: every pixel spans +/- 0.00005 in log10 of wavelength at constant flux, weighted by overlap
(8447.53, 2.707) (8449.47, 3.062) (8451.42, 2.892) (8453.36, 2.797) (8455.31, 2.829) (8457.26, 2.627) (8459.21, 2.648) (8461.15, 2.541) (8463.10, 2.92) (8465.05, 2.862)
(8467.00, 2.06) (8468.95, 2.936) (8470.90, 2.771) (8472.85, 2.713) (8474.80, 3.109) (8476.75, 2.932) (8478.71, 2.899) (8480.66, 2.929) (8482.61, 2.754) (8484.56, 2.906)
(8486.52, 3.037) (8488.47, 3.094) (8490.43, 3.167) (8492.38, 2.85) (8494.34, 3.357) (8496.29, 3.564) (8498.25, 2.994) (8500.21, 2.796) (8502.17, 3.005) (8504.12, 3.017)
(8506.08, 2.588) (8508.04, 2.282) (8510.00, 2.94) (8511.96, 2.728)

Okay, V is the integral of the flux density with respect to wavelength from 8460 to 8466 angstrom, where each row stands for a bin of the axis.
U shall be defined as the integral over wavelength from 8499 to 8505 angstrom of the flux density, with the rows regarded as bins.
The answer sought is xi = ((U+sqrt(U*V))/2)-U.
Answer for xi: -0.26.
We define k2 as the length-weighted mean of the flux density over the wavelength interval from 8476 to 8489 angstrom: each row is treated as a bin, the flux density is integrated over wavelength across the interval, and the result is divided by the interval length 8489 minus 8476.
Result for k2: 2.93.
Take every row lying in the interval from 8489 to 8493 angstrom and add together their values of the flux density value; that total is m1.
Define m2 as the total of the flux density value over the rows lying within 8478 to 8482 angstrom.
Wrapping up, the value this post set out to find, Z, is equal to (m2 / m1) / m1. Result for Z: 0.161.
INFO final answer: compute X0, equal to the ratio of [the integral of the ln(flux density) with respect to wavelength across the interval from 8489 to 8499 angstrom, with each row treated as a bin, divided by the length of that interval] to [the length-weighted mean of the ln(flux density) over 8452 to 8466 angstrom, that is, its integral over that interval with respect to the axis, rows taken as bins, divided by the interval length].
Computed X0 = 1.14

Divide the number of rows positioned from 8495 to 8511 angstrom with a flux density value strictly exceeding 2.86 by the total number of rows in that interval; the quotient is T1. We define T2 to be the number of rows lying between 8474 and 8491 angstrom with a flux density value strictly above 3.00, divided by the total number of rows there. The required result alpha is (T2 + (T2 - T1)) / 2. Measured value 0.1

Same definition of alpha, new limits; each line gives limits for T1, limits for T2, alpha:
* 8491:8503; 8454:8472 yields -0.3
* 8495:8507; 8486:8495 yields 0.5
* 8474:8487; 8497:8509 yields -0.1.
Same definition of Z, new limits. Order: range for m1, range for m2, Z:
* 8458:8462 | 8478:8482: 0.216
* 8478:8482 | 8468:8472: 0.168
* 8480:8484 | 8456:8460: 0.163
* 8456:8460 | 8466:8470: 0.180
